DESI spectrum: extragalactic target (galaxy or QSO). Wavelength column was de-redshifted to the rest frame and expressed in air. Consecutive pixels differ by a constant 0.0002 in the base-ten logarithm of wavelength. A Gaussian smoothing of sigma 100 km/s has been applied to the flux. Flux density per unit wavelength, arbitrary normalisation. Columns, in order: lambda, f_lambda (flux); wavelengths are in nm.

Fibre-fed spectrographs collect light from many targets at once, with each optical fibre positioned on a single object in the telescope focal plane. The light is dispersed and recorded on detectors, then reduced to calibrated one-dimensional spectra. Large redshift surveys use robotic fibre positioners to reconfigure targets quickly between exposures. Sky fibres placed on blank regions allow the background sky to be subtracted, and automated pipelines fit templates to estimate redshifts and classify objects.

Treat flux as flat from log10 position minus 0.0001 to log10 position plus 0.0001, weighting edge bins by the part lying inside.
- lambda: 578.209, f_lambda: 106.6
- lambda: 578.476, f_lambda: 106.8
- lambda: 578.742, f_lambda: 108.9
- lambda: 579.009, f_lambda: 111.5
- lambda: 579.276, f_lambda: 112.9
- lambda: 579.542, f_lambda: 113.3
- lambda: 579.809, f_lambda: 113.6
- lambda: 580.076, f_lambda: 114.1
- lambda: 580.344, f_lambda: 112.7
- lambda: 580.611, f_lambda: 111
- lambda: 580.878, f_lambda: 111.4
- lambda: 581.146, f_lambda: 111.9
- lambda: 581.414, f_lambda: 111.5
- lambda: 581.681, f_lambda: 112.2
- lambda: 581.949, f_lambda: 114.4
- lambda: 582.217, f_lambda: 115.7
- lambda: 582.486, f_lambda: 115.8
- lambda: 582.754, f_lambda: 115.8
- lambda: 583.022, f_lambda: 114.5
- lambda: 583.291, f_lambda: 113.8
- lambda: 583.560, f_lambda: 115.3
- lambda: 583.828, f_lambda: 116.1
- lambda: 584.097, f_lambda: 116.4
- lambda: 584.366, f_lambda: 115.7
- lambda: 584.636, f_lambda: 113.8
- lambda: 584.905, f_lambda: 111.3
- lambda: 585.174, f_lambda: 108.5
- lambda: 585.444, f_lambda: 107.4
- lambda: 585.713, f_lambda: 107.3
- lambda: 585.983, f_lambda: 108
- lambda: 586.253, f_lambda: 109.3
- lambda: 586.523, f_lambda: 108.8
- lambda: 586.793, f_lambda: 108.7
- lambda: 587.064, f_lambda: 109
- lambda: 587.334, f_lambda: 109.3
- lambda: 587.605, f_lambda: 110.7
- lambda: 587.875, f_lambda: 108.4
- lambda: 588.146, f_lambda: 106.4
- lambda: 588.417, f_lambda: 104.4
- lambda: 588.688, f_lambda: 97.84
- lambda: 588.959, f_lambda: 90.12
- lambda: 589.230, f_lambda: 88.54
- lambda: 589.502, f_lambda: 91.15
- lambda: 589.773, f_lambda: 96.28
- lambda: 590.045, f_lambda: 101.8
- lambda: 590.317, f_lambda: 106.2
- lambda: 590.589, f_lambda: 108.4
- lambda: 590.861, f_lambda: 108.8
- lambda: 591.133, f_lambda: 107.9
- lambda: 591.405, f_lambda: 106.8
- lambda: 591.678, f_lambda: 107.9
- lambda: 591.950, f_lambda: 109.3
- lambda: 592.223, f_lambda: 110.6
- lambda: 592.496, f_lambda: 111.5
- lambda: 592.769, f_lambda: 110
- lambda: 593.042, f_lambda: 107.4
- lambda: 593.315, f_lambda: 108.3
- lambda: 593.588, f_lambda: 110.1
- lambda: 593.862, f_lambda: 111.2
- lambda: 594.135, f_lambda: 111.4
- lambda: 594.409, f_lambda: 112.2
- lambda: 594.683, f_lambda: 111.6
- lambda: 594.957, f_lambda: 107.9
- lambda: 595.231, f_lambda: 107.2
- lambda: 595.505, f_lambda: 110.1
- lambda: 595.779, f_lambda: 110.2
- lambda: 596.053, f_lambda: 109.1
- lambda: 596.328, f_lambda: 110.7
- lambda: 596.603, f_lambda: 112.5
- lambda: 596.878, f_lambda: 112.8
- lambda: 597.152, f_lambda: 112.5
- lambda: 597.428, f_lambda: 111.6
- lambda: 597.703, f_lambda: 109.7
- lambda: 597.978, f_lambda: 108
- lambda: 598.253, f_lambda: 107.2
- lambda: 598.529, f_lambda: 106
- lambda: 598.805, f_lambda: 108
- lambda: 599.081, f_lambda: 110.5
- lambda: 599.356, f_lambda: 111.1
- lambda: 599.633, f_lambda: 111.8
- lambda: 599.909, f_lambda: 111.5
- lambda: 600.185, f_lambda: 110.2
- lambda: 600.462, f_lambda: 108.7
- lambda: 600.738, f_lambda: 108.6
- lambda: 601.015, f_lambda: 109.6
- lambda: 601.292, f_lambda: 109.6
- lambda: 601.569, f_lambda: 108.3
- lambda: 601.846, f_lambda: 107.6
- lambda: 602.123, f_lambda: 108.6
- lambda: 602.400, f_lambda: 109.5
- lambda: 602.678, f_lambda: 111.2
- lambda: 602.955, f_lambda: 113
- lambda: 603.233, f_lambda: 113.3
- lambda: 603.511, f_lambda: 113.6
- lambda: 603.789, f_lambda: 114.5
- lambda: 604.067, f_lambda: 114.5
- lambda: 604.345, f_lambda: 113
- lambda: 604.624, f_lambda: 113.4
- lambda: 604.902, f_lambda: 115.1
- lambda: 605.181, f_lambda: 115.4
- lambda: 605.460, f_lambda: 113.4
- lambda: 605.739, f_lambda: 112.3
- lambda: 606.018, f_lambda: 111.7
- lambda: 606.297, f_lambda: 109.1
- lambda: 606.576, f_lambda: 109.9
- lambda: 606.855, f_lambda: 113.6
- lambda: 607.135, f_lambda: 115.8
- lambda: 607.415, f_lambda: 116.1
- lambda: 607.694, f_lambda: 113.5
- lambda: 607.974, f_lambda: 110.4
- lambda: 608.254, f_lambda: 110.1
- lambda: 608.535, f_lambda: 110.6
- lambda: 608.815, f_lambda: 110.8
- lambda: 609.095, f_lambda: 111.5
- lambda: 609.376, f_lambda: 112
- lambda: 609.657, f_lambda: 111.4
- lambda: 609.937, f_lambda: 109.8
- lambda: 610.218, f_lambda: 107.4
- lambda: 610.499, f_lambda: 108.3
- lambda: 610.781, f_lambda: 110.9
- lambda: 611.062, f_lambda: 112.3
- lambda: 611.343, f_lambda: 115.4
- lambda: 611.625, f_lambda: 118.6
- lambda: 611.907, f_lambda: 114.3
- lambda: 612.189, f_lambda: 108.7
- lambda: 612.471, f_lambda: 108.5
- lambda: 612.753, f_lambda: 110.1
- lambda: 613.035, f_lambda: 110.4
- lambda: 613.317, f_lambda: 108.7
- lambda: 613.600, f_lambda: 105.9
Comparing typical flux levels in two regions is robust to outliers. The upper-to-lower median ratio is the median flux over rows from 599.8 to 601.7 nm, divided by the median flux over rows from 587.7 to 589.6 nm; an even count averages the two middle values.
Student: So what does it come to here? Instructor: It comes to 1.12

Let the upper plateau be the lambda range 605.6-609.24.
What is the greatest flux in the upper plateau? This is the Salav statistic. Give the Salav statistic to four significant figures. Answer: 116.1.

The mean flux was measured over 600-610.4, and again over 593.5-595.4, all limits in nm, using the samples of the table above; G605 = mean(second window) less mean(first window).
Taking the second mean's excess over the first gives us -1.3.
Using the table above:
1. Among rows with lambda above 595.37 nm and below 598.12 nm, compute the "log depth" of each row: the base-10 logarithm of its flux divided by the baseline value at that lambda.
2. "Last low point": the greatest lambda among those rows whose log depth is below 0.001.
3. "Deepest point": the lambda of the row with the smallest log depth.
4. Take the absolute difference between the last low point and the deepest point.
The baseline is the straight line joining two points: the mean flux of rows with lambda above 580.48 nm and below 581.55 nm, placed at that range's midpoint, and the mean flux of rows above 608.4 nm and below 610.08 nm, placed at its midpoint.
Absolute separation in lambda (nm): 0.00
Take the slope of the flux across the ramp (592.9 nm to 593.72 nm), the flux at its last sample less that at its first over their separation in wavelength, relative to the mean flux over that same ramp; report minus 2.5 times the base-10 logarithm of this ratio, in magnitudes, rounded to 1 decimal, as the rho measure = 3.4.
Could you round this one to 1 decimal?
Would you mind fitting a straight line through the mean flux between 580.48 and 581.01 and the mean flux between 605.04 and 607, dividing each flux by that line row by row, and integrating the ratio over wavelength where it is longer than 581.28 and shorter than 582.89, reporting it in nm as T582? 1.7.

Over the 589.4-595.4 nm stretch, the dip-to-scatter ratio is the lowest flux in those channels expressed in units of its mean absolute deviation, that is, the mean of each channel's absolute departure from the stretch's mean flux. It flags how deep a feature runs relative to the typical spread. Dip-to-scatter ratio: 28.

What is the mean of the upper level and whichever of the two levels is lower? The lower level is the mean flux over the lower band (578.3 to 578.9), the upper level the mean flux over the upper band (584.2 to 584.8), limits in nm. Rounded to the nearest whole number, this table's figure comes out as 111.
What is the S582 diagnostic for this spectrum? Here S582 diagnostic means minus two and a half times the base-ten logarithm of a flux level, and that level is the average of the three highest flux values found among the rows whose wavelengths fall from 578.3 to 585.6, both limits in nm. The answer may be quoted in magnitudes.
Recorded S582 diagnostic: -5.16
